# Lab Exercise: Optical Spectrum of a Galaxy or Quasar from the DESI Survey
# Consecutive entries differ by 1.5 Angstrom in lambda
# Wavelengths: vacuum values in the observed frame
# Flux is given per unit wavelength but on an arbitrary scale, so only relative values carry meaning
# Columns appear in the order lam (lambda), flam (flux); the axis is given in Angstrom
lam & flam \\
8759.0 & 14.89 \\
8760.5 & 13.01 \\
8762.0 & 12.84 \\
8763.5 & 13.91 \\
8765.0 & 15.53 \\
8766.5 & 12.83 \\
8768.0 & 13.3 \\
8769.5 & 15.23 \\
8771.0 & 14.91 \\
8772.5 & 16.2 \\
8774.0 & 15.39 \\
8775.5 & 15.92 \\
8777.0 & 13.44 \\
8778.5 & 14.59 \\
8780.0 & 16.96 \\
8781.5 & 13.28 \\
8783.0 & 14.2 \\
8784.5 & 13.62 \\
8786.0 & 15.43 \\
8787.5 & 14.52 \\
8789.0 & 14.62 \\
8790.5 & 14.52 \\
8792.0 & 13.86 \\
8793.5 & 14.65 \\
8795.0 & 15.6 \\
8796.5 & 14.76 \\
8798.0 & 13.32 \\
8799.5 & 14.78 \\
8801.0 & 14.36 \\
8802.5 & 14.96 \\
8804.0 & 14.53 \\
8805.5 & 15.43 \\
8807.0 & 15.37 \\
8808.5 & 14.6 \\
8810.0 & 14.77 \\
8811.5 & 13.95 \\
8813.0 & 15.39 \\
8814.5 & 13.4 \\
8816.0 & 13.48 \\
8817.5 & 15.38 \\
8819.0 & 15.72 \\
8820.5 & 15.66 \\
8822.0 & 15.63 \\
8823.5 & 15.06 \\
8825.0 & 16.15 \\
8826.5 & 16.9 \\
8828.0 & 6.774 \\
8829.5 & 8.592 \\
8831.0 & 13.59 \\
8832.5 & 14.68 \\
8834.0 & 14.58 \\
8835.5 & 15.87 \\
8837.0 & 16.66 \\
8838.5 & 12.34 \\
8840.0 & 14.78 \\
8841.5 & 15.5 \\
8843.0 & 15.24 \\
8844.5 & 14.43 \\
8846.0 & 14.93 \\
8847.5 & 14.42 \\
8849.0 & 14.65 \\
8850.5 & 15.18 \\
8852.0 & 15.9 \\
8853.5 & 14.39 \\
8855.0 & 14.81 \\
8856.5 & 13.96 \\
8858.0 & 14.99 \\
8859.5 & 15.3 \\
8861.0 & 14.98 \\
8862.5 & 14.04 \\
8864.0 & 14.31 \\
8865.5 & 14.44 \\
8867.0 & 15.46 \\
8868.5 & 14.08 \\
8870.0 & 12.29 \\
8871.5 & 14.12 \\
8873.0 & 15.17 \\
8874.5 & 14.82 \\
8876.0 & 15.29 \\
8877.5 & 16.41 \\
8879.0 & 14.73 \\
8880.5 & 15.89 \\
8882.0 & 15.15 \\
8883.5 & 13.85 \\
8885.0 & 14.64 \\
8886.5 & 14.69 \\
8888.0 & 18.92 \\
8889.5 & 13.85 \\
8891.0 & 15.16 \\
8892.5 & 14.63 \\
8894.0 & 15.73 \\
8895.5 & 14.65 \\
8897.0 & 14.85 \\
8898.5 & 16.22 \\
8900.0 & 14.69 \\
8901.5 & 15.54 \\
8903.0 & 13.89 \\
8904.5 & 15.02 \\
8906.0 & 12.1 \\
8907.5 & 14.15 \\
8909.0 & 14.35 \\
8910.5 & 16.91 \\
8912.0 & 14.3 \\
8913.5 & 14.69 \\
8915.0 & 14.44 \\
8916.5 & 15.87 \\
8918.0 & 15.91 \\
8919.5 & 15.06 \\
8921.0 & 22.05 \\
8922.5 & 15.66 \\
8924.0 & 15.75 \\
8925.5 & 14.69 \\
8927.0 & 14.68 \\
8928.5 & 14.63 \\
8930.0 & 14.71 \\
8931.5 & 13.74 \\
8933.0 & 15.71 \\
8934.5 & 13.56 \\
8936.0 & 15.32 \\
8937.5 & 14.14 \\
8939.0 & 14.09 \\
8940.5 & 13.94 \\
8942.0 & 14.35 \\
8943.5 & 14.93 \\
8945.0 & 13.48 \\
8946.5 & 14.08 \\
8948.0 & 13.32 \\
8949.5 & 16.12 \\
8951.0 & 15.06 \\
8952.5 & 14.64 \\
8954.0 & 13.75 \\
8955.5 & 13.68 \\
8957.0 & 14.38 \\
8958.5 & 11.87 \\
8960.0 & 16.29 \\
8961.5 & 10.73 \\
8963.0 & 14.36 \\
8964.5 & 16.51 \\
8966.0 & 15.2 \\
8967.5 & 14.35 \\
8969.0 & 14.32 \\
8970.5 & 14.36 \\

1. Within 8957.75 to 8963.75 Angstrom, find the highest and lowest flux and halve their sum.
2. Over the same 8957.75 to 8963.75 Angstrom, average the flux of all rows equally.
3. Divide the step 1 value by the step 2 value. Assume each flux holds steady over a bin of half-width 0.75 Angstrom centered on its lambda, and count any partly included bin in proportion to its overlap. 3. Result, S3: 1.015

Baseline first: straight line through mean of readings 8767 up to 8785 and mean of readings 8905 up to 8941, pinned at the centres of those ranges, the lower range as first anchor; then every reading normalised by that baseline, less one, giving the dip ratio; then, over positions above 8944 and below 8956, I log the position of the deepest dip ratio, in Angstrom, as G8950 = 8948.0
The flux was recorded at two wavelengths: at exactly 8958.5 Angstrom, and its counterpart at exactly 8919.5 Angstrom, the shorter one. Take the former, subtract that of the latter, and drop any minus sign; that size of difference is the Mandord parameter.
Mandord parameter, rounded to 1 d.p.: 3.2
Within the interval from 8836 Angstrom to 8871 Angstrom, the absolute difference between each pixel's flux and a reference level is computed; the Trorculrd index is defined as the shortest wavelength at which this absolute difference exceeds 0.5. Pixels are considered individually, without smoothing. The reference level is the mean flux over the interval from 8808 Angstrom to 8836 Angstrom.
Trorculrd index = 8837.0 Angstrom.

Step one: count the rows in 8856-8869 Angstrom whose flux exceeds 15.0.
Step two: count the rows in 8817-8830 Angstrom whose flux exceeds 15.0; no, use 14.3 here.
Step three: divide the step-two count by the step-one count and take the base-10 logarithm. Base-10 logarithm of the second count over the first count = 0.54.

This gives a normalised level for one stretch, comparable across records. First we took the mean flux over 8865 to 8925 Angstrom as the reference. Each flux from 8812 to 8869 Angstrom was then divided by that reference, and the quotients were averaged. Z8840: 0.959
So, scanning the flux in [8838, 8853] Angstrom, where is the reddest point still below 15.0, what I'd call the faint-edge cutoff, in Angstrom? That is 8849.0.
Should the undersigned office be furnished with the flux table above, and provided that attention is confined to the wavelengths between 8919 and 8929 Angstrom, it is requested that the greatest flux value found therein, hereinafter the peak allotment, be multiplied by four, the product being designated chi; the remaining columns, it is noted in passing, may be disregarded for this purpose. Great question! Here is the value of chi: 88.2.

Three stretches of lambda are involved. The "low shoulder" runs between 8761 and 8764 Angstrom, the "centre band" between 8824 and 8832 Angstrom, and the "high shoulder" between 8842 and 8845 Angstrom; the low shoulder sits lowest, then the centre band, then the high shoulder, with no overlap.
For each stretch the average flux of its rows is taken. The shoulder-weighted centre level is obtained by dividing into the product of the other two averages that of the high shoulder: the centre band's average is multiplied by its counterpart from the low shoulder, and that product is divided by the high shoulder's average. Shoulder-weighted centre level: 11.2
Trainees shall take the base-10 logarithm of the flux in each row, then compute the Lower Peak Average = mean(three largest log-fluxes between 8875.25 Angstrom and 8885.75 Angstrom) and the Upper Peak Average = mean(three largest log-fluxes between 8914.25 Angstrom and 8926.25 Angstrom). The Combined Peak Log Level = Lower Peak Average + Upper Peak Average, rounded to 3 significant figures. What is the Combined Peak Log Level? 2.45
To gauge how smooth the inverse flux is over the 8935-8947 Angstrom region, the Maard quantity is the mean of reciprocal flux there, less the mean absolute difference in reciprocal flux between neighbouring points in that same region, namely 0.0670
